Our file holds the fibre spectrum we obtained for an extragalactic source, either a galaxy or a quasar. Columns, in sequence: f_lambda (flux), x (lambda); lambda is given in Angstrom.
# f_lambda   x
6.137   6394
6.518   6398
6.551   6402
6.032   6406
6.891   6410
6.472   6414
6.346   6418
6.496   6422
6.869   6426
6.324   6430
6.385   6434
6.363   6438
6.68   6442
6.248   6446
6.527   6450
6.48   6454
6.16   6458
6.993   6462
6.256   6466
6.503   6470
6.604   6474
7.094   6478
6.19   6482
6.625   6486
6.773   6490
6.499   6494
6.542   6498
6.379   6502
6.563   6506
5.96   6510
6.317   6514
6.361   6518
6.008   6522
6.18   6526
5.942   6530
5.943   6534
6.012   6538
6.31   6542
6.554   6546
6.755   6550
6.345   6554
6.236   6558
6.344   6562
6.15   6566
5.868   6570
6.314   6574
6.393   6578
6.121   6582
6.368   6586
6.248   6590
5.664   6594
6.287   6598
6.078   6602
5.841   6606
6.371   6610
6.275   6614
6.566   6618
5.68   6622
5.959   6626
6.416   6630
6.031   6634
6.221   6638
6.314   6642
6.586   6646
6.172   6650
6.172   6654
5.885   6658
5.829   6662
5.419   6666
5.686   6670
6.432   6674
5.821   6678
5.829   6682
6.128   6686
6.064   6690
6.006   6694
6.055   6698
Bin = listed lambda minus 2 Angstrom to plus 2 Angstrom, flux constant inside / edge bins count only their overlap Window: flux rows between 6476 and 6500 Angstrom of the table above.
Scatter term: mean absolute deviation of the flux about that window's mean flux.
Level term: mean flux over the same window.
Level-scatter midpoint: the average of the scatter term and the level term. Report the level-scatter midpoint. 3.42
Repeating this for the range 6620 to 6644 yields 3.16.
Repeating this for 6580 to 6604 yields 3.15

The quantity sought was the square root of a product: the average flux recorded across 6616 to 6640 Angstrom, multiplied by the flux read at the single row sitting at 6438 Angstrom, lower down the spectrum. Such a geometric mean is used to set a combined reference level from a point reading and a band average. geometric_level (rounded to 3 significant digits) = 6.25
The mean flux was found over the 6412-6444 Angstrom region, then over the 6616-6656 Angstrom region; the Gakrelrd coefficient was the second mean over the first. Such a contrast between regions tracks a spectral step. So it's 0.957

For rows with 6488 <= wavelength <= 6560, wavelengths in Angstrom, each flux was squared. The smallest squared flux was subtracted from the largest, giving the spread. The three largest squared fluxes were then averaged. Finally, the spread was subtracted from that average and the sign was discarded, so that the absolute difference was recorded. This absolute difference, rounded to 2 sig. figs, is 34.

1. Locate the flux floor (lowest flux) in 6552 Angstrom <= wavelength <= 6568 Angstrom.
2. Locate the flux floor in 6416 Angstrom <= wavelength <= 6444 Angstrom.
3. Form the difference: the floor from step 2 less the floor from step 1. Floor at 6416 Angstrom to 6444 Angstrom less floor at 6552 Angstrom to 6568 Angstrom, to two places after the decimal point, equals 0.17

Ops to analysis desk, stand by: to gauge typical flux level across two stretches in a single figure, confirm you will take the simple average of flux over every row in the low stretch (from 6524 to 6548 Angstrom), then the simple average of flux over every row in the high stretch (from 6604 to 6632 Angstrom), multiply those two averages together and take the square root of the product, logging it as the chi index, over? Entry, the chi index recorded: 6.16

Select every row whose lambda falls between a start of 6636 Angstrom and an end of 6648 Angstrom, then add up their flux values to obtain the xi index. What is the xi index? 19.1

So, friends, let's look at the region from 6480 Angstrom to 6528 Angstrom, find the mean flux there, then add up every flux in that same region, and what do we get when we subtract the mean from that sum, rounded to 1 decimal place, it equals 70.0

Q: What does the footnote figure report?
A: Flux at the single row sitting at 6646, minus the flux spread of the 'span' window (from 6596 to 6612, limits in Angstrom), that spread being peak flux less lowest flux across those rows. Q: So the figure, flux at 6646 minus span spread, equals 6.1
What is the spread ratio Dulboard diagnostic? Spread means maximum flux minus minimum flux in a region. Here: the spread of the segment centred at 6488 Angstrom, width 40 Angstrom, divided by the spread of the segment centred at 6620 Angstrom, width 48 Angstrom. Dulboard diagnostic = 1.0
